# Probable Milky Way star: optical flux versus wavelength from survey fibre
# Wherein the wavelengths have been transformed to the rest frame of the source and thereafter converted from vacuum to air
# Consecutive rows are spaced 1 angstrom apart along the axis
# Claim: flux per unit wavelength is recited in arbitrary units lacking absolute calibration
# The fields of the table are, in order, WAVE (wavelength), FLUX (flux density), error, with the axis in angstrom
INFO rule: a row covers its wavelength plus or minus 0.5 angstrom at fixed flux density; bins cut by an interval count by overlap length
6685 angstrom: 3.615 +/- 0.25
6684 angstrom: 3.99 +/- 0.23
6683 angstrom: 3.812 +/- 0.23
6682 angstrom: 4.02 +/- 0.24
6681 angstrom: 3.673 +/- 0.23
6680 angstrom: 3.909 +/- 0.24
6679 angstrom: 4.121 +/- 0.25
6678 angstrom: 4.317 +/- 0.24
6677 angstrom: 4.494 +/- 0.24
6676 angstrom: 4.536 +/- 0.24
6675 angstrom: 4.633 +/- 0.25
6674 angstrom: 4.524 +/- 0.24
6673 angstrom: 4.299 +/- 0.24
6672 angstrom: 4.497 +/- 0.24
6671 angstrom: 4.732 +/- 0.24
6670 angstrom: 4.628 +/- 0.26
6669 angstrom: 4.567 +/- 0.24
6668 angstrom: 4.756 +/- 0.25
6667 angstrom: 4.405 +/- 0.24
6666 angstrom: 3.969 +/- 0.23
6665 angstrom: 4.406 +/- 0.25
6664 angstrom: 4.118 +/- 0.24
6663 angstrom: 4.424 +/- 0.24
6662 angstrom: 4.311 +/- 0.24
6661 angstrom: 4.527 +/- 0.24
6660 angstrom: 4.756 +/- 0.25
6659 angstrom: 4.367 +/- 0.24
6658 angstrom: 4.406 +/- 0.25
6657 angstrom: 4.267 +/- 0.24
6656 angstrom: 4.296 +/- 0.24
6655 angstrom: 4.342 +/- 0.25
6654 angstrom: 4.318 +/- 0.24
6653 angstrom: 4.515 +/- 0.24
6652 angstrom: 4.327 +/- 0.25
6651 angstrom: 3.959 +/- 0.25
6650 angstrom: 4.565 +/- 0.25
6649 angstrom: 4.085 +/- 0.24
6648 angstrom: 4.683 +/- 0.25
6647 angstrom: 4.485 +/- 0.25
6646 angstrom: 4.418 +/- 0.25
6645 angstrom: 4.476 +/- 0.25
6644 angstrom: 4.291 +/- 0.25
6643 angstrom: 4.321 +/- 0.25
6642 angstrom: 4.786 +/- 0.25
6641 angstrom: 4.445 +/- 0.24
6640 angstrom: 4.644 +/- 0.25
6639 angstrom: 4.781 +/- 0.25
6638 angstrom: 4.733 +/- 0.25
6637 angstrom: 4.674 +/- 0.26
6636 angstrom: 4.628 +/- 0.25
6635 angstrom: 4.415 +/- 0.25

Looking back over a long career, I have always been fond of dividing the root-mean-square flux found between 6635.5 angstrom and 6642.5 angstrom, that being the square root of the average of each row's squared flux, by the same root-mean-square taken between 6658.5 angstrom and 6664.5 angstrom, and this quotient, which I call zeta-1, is 1.06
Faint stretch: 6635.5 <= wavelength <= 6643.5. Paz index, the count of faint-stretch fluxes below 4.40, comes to 1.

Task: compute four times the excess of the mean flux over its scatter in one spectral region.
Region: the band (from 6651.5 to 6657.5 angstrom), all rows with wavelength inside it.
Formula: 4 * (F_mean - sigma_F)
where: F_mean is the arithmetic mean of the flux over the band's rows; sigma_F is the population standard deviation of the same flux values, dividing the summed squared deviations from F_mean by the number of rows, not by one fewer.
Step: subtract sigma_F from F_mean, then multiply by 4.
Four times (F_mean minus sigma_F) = 17.1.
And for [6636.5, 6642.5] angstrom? 18.2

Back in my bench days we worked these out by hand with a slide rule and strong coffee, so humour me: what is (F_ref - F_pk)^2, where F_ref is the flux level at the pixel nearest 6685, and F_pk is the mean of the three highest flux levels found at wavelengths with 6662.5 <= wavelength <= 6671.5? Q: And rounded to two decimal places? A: 1.19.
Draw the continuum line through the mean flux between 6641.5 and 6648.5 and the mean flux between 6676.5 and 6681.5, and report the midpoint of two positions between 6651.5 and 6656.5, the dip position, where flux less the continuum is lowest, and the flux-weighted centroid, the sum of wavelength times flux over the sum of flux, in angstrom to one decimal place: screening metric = 6653.0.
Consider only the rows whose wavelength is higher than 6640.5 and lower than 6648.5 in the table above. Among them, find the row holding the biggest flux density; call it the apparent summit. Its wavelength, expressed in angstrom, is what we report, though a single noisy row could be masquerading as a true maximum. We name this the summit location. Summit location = 6642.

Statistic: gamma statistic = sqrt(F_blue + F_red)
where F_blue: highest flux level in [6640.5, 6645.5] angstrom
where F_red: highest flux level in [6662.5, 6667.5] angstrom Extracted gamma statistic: 3.03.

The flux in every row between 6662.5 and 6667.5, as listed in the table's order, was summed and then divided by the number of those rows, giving 4.26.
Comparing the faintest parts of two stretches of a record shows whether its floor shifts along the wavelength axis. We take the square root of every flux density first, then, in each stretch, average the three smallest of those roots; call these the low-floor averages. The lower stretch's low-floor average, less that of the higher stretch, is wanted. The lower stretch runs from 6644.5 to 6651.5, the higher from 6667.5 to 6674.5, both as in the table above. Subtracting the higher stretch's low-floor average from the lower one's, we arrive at -0.07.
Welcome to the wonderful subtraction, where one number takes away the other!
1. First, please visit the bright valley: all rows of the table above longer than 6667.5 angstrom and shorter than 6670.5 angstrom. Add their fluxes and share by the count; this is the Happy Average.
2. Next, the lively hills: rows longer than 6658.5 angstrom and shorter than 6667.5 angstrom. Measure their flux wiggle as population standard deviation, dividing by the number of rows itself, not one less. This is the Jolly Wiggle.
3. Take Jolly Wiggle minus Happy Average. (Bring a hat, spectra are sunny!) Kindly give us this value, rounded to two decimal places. -4.44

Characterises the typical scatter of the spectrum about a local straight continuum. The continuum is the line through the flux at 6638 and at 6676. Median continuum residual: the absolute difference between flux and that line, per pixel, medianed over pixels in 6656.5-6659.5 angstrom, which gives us 0.26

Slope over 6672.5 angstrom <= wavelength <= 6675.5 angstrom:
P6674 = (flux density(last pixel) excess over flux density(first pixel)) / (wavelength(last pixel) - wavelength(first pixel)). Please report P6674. 0.167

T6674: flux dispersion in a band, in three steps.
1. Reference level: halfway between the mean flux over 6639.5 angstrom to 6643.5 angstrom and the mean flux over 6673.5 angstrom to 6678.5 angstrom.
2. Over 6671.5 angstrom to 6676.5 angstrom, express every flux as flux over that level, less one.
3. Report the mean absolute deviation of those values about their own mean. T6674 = 0.018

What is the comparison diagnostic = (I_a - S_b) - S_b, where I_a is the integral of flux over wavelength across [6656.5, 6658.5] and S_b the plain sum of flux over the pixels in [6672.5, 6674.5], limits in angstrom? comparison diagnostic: -9.0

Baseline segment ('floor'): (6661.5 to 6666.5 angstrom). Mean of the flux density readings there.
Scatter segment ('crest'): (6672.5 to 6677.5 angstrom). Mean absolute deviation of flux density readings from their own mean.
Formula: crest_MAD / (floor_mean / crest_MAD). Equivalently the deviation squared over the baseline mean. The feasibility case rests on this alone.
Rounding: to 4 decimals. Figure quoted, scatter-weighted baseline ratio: 0.0015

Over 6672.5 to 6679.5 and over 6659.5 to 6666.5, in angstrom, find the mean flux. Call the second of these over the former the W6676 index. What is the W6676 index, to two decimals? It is 0.99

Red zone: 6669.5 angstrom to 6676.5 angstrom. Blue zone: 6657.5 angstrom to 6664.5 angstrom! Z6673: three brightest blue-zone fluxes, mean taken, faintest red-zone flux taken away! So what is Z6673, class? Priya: 0.27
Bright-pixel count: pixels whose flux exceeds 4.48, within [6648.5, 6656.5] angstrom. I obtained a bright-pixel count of 2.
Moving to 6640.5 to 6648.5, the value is 3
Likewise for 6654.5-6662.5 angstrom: 2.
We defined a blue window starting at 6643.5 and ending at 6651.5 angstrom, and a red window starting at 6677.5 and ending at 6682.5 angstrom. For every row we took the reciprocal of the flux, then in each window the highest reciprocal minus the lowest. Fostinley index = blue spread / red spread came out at 0.96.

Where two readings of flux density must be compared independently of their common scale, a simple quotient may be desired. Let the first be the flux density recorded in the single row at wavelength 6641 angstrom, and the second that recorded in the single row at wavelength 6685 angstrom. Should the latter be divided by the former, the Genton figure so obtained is 0.81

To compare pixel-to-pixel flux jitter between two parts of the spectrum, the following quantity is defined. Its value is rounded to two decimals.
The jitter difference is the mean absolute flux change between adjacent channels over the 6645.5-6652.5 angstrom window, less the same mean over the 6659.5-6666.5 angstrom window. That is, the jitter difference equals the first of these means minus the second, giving 0.12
